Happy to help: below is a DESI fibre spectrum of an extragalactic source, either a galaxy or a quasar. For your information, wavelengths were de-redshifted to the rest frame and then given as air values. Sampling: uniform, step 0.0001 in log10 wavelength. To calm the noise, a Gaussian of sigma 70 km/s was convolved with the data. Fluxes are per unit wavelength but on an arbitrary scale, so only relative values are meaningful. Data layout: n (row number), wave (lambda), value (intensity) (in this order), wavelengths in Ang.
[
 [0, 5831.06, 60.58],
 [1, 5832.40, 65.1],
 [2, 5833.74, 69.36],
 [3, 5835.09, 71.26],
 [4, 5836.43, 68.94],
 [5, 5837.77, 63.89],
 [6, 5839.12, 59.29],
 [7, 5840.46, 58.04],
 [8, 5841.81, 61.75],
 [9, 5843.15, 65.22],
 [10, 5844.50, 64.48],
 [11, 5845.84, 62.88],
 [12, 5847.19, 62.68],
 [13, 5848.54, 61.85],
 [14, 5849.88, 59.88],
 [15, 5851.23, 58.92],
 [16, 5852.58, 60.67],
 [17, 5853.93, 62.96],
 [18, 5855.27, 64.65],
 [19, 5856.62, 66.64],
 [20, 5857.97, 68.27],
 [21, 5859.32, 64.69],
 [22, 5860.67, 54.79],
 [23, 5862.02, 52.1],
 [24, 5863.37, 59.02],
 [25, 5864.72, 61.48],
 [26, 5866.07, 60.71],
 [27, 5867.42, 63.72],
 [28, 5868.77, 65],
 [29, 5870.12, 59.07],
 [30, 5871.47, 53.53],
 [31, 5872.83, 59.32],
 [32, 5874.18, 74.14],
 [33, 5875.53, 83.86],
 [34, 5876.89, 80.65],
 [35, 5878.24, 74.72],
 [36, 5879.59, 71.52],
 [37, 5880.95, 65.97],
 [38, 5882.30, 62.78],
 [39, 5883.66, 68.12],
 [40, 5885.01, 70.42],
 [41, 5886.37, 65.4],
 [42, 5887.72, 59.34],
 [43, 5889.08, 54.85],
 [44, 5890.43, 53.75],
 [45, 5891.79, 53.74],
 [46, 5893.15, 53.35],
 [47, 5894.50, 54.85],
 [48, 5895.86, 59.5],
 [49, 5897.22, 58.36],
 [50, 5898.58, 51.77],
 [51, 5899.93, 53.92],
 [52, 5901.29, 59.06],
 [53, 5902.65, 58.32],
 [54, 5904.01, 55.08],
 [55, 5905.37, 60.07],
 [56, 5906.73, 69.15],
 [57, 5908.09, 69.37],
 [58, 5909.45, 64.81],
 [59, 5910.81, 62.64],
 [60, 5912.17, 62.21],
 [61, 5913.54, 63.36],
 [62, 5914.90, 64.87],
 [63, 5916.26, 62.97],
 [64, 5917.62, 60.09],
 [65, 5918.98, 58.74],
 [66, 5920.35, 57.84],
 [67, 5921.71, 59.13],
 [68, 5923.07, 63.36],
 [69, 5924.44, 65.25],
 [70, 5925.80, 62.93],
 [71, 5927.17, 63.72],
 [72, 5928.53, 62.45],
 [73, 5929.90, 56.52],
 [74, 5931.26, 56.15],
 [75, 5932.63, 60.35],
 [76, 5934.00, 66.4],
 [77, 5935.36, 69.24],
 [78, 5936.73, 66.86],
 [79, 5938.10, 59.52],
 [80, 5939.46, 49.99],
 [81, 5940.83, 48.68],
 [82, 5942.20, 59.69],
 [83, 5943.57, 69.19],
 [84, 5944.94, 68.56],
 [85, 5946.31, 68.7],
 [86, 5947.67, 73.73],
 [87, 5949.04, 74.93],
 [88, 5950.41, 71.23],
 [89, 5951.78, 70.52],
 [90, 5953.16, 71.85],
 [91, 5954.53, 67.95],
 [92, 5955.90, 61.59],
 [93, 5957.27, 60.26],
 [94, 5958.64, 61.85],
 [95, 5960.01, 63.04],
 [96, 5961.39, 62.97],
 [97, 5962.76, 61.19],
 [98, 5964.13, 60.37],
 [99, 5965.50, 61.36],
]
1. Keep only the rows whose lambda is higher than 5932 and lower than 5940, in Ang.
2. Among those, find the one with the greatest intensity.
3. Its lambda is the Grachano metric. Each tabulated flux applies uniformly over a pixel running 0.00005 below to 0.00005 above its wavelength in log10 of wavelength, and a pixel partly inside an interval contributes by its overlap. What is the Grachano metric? 5935.36 Ang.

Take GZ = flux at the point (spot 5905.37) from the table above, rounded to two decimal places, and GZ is 60.07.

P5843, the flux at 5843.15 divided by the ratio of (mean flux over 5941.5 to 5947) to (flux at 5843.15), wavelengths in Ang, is 64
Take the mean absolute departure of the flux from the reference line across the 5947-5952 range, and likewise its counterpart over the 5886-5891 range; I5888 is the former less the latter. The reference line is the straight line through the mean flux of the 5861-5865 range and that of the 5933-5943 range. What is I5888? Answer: 8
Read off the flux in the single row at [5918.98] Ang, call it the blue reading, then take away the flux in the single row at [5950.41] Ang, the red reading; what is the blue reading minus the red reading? -12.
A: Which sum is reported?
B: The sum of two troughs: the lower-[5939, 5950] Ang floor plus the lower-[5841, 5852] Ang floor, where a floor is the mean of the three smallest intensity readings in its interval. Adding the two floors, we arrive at 113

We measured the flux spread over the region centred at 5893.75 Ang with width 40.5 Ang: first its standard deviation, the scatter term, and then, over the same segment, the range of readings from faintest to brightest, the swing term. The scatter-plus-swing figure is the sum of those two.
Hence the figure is 40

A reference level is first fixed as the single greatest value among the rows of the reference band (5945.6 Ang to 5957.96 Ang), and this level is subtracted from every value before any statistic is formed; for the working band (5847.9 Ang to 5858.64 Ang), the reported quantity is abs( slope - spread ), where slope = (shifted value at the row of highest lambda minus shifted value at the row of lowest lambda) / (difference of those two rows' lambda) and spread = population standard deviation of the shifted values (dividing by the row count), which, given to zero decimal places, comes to 2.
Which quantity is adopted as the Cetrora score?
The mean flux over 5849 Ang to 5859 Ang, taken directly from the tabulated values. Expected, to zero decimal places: 63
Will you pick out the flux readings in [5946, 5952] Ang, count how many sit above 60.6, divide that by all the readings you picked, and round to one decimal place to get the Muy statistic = 1.0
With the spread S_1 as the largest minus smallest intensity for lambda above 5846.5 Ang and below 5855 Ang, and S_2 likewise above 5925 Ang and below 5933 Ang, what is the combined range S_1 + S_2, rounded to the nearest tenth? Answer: 11.6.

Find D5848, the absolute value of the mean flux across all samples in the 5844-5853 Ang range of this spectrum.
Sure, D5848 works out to 62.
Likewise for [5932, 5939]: 64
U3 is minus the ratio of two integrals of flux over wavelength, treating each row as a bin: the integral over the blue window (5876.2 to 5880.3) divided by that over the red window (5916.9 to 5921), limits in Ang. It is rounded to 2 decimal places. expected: -1.28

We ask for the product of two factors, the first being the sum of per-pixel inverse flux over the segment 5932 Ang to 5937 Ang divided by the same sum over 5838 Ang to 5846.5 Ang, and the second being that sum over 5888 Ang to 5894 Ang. 0.05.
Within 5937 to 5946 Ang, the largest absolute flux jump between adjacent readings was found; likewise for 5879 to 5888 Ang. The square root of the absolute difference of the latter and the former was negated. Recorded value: -2.2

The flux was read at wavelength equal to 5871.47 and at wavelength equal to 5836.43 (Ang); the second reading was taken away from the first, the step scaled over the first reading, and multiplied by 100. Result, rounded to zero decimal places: -29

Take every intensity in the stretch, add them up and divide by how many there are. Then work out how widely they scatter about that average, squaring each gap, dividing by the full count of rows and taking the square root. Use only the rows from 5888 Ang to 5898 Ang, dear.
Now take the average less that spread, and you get 53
